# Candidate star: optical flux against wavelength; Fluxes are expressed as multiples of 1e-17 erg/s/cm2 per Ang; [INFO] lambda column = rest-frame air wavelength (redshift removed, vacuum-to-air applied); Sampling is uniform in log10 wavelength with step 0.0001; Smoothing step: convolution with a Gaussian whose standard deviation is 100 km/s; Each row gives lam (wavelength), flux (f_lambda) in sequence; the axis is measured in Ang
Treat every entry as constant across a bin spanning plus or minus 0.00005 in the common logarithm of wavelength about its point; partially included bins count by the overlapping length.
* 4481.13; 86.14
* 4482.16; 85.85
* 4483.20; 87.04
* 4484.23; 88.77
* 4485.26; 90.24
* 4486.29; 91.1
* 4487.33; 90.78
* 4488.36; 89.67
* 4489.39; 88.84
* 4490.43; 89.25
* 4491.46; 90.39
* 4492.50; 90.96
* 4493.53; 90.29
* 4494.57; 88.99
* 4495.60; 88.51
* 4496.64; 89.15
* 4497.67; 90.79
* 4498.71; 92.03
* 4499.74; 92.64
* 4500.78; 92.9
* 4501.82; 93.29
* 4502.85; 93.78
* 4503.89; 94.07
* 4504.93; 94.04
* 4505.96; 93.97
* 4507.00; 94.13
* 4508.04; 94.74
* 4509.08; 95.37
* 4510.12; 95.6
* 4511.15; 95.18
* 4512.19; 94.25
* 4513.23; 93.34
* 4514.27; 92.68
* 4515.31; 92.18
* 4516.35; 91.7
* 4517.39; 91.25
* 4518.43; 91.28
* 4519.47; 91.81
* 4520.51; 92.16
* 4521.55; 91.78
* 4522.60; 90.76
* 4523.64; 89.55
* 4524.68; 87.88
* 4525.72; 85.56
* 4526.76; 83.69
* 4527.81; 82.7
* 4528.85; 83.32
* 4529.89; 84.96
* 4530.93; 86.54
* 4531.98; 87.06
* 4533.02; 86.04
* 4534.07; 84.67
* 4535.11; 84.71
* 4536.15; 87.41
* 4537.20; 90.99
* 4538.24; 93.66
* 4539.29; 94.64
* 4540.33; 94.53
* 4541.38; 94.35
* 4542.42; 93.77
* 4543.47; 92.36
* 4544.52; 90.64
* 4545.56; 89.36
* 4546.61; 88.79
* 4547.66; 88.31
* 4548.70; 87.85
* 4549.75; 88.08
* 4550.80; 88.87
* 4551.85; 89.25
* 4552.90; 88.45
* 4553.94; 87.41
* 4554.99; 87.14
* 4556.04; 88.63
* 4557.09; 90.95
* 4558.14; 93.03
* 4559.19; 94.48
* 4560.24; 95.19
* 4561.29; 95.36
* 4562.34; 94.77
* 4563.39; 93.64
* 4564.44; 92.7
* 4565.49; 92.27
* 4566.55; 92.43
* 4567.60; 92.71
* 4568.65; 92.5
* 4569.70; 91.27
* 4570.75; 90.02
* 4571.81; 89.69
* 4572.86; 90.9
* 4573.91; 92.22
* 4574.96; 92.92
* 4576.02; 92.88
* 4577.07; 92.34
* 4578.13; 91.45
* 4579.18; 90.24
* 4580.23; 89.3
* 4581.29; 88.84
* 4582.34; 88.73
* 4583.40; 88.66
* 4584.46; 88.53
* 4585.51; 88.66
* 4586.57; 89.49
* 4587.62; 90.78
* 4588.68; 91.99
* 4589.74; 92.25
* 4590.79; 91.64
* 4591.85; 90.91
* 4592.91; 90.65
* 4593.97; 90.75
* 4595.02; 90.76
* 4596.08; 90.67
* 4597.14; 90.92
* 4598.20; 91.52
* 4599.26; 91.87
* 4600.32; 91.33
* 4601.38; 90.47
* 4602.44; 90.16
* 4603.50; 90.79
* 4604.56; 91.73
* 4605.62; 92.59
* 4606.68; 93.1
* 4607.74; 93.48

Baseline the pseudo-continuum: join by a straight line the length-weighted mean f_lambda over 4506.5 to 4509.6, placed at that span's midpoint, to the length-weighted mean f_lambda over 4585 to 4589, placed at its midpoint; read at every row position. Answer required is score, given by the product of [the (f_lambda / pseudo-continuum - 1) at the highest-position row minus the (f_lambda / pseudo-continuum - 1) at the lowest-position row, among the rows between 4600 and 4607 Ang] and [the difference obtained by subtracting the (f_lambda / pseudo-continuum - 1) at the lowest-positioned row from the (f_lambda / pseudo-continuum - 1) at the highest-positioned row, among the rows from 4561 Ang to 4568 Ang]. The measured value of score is -0.0006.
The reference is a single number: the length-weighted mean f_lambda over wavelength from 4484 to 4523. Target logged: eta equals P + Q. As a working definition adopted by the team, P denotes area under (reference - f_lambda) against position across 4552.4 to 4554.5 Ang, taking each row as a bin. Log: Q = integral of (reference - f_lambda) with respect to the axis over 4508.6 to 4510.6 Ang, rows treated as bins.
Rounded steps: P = 8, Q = -7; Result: 1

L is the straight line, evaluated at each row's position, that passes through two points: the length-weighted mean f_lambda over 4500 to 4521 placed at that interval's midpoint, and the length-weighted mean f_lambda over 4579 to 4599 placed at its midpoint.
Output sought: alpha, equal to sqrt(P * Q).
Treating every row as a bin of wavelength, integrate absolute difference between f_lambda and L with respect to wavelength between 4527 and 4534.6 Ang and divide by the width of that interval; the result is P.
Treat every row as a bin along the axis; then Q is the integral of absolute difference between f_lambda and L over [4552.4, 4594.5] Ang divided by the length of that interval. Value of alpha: 3.6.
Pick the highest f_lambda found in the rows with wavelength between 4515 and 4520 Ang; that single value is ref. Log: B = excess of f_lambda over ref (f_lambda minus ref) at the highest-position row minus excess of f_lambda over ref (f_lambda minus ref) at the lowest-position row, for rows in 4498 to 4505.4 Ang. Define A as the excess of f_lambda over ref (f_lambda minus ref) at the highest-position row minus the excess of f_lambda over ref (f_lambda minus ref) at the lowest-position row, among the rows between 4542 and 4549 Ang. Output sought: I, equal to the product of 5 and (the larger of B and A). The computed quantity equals 10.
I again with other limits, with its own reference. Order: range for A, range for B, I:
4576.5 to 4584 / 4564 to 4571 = -13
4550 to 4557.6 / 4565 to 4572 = 10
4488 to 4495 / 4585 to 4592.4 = 11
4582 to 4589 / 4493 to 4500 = 16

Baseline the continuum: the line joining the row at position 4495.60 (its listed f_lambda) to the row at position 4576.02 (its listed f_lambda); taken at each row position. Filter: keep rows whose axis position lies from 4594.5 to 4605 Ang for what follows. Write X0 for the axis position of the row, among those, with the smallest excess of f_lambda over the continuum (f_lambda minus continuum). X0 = 4602.44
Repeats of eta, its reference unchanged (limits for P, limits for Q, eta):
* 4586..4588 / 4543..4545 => 5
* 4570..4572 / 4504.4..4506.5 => -1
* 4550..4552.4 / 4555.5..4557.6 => 12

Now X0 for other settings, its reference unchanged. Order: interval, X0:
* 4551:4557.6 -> 4554.99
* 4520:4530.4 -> 4527.81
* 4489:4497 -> 4495.60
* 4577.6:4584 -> 4583.40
